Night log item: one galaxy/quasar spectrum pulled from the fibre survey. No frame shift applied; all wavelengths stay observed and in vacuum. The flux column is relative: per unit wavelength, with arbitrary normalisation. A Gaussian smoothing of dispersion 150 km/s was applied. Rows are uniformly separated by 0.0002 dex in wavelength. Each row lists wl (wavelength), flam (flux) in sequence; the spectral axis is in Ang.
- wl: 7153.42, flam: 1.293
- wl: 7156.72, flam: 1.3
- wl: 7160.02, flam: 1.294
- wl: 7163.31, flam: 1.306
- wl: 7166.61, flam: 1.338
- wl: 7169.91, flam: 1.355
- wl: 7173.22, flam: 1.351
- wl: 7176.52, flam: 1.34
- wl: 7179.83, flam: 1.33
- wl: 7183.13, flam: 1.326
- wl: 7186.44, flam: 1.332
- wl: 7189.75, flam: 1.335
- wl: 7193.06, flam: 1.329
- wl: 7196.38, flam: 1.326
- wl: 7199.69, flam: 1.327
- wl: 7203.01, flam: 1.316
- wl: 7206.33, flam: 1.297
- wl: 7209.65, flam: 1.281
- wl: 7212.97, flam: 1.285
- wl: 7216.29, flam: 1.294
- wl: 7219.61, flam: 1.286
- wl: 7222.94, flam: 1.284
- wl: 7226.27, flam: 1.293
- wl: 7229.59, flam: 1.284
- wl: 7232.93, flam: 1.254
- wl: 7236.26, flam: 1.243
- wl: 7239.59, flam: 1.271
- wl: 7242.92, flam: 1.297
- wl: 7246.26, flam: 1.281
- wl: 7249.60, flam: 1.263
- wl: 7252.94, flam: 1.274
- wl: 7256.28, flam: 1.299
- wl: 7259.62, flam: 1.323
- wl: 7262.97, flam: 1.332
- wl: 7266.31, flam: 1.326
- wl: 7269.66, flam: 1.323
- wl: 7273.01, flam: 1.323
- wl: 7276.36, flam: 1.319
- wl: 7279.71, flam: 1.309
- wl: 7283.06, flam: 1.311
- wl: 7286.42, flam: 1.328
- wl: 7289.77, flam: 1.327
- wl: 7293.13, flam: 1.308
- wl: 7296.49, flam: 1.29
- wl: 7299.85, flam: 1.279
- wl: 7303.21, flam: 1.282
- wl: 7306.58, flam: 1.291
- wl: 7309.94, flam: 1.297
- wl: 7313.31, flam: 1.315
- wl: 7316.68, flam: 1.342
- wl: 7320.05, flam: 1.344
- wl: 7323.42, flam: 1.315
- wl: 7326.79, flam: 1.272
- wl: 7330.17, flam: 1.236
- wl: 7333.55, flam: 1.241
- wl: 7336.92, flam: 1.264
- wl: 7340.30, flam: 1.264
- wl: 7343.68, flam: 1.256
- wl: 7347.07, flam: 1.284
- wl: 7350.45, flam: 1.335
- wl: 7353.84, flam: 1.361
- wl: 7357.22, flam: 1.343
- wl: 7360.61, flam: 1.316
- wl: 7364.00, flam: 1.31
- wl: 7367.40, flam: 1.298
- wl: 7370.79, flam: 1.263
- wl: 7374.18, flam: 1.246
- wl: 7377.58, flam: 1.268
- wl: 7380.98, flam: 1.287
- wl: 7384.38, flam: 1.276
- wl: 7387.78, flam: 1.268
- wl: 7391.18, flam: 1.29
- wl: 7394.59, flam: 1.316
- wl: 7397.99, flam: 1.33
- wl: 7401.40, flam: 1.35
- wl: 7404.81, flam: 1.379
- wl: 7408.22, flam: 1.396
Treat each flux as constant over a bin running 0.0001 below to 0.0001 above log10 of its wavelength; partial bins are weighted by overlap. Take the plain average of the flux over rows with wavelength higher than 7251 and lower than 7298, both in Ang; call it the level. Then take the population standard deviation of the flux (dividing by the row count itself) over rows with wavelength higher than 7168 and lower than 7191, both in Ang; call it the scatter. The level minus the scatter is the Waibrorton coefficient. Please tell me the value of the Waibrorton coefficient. 1.30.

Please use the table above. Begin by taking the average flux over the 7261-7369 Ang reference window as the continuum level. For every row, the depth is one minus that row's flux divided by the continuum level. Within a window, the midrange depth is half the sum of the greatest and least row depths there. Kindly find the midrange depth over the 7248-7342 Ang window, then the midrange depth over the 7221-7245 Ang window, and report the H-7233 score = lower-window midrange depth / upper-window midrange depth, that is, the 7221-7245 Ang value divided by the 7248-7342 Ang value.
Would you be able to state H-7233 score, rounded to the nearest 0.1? 2.4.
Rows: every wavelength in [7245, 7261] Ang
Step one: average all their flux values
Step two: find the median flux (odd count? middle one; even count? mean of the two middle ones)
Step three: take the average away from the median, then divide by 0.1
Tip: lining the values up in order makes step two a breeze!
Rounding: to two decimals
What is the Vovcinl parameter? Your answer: -0.07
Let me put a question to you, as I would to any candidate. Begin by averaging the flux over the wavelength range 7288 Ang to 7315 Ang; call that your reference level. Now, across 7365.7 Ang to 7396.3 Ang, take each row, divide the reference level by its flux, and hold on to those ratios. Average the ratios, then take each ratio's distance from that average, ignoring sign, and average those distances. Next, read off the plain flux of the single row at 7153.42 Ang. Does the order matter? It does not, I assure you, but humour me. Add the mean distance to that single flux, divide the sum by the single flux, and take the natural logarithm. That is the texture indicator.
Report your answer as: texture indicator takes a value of 0.0101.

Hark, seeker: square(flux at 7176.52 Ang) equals 1.80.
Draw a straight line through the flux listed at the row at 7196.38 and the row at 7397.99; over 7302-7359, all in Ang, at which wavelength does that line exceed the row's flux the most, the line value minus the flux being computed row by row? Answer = 7330.17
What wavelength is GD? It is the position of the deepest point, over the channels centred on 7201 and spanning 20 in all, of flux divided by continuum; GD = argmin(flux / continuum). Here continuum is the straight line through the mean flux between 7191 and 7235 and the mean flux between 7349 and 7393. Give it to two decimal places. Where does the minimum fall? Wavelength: 7209.65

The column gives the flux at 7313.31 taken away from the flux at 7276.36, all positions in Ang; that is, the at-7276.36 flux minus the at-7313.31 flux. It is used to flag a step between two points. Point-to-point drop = 0.00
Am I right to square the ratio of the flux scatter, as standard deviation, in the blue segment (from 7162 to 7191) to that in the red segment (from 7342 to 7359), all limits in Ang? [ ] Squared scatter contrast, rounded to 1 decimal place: 0.1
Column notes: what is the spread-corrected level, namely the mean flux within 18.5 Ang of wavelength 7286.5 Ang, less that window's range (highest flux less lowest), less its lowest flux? -0.019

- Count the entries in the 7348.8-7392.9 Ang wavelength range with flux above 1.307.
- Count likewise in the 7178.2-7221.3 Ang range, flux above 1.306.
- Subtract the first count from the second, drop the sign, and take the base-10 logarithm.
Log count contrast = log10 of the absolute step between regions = 0.48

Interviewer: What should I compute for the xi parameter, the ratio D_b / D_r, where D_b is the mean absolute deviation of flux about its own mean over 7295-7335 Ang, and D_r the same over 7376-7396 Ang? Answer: 1.9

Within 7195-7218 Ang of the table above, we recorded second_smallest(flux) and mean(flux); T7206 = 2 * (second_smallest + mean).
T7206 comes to 5.18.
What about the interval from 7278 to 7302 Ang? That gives 5.19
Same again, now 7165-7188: 5.34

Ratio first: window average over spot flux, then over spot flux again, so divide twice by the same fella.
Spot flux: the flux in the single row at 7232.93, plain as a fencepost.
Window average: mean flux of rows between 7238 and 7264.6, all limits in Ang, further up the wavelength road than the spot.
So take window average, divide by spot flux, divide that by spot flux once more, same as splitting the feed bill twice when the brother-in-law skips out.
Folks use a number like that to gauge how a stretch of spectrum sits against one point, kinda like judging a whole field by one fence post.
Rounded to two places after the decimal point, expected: 0.82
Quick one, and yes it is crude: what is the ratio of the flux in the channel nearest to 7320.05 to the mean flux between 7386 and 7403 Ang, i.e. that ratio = 1.03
